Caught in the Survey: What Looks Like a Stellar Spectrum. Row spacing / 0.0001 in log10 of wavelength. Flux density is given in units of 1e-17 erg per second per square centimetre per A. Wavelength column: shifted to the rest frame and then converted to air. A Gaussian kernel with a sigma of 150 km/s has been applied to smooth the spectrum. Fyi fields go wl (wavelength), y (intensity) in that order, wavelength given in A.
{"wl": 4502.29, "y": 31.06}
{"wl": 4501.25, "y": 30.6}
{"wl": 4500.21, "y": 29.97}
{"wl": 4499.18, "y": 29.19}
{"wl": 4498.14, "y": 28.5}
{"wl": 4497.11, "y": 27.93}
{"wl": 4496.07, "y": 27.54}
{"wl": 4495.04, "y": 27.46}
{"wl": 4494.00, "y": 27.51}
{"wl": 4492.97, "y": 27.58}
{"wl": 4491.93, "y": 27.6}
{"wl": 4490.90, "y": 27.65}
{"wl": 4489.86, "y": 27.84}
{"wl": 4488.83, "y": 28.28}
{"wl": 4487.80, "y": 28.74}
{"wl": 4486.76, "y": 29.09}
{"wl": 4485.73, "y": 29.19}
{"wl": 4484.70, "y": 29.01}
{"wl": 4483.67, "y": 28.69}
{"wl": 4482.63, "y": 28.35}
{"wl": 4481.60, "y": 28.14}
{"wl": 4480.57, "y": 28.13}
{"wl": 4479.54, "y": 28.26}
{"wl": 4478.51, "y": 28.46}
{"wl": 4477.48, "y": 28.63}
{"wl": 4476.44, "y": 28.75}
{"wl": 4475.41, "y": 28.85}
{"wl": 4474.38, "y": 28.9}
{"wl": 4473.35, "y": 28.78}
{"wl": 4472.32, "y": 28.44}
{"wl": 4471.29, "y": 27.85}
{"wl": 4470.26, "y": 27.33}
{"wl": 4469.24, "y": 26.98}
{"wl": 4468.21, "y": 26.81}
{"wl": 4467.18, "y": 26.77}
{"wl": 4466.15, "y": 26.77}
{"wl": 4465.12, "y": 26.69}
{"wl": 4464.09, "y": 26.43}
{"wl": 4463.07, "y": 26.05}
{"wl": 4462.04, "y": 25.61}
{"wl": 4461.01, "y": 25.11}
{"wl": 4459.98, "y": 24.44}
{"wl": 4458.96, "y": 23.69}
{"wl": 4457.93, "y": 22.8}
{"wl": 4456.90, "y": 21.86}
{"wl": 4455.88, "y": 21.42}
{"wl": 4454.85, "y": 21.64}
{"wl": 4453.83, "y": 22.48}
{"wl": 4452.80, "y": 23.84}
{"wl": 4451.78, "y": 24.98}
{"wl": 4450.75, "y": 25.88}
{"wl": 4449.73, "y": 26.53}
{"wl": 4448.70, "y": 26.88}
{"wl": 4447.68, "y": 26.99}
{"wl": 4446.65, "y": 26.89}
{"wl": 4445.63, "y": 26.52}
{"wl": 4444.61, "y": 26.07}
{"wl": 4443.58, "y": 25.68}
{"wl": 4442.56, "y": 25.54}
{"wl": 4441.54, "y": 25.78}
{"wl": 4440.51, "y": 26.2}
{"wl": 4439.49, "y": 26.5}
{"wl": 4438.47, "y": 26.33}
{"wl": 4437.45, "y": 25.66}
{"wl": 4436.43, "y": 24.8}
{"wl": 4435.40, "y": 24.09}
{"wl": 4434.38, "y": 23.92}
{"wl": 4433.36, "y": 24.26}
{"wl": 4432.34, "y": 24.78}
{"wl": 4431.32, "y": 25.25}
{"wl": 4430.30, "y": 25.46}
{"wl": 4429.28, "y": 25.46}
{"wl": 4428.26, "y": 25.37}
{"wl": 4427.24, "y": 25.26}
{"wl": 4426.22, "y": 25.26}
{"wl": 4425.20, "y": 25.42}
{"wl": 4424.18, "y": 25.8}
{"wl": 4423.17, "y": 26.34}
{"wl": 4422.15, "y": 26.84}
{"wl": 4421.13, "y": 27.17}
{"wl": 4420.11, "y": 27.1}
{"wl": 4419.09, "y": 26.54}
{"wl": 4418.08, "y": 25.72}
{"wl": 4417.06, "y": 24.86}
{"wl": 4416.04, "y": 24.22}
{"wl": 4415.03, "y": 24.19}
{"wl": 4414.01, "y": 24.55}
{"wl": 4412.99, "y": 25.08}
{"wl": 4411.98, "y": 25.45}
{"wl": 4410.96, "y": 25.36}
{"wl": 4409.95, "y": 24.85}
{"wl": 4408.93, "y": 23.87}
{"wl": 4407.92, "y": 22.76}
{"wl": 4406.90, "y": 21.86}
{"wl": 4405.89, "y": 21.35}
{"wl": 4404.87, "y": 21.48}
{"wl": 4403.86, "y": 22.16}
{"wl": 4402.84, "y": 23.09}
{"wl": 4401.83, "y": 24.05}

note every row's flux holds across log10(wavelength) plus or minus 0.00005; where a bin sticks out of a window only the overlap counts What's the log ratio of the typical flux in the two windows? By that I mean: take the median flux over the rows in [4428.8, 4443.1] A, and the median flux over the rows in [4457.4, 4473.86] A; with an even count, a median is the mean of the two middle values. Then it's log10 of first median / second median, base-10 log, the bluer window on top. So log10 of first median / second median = -0.021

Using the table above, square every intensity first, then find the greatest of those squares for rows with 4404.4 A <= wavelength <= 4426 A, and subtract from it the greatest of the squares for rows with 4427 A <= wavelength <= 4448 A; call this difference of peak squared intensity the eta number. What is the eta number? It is 10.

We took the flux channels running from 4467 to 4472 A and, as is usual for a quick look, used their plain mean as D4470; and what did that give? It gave 27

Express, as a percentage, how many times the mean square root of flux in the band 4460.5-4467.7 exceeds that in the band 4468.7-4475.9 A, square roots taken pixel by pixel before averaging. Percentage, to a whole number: 96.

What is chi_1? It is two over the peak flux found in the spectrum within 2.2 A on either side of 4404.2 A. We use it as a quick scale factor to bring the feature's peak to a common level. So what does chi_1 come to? 0.087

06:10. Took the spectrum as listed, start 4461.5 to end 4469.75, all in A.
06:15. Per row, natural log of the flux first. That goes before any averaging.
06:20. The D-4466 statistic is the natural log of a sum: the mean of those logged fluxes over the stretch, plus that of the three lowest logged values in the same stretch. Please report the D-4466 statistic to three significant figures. 1.88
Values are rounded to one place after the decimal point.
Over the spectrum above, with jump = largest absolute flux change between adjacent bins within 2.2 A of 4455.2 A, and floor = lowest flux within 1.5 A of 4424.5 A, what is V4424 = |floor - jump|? 24.6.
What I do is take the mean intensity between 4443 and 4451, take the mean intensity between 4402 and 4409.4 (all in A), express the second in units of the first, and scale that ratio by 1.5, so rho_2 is 1.27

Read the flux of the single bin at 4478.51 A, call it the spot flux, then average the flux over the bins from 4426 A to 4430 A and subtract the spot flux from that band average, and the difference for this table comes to -3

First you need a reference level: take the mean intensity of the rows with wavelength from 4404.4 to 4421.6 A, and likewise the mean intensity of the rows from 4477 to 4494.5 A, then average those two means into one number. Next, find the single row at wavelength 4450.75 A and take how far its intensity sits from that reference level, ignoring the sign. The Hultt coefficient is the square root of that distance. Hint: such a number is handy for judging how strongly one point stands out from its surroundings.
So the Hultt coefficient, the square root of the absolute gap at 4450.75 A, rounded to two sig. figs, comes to 0.72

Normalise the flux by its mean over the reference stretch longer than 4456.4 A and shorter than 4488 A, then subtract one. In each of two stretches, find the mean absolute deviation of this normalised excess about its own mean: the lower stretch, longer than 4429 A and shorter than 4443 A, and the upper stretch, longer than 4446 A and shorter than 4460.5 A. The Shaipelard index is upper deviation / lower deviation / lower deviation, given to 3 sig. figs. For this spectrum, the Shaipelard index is 111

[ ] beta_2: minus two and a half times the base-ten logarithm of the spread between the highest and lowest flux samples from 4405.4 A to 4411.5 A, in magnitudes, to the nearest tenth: -1.5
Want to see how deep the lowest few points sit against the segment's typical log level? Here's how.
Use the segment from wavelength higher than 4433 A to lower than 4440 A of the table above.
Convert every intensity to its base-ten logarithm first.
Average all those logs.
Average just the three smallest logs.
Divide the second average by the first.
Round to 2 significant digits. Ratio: 0.99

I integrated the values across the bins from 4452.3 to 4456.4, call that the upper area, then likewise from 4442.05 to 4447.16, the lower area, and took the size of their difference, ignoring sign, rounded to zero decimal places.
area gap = 42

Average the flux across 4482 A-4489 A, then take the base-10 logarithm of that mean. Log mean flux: 1.46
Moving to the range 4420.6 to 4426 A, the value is 1.42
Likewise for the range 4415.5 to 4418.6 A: 1.40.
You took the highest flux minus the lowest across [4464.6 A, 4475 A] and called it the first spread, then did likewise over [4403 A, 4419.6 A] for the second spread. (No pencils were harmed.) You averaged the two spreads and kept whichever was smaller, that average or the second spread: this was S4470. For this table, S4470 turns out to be 3.7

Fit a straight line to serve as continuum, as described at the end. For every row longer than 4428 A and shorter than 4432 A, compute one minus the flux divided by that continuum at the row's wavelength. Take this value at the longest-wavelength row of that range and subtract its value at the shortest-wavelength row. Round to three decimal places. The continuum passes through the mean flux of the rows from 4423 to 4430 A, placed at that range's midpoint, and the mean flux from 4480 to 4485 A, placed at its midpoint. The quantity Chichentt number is 0.011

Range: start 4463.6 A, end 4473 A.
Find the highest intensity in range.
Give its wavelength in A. 4472.32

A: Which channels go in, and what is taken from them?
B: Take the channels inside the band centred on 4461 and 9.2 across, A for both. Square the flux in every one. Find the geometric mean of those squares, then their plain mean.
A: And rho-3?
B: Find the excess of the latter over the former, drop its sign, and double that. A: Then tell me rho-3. 10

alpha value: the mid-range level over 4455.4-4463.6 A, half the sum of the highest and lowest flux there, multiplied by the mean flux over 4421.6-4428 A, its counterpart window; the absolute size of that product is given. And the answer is 613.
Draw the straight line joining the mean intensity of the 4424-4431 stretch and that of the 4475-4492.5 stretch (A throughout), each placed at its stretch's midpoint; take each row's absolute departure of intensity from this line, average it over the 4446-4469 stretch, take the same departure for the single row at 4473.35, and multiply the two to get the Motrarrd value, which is 1.9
